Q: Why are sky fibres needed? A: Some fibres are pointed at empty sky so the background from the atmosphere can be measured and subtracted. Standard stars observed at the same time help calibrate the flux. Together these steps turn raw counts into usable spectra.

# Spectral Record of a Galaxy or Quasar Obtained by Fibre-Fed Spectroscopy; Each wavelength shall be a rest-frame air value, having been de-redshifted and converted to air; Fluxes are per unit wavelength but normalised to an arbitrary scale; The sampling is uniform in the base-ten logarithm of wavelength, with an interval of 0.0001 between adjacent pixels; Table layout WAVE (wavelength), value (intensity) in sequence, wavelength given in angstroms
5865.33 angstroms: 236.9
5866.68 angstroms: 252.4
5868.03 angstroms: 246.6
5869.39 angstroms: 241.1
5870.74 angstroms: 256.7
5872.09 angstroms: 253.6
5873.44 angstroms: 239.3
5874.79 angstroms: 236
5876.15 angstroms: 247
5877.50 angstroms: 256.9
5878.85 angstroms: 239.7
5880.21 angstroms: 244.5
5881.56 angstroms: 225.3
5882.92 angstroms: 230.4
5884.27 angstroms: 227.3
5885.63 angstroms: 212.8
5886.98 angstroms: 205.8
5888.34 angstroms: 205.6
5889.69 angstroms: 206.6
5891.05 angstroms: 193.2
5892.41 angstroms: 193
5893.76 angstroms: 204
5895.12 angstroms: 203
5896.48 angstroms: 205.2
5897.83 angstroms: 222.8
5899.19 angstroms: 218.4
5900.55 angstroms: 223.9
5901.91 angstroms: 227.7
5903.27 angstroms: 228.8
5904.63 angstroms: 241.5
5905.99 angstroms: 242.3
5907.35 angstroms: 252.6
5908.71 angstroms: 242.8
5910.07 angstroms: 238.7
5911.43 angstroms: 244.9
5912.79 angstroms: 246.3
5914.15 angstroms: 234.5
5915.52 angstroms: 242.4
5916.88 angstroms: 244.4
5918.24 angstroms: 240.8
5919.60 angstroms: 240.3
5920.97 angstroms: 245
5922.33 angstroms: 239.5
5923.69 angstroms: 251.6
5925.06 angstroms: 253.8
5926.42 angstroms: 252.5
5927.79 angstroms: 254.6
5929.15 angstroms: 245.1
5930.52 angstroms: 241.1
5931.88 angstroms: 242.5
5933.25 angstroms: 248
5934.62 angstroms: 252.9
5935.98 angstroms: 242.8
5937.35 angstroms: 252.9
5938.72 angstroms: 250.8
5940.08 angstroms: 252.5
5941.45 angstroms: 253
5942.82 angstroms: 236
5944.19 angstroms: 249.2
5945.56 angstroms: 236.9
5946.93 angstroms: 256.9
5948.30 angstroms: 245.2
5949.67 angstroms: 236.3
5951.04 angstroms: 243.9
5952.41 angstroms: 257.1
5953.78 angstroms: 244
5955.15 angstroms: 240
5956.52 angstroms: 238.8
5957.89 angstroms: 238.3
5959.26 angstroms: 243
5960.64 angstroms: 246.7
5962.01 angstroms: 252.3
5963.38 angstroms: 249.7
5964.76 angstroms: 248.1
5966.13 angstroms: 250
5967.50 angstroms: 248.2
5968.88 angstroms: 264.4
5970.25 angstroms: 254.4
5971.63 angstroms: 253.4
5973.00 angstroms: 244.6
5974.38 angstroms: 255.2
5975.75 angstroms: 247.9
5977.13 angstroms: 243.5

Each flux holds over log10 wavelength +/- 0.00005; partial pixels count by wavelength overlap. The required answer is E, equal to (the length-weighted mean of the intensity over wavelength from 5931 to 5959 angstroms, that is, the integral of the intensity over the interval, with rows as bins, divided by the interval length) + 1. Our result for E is 247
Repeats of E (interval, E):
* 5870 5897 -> 225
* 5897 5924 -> 239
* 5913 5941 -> 247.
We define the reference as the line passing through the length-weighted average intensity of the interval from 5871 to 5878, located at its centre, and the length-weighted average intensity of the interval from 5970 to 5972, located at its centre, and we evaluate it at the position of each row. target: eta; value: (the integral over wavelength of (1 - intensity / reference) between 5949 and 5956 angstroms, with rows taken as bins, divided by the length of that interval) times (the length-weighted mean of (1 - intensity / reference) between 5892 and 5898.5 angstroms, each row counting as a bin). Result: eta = 0.0053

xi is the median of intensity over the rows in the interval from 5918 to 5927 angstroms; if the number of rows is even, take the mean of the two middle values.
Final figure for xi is 245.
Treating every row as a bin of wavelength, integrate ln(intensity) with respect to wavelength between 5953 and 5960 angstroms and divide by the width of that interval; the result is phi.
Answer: 5.48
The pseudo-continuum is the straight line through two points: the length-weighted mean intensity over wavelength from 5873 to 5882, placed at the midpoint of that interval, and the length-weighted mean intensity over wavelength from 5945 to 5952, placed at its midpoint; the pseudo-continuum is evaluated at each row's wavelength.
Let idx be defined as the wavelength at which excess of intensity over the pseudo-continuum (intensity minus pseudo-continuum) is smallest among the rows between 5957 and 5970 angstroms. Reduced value 5957.89 angstroms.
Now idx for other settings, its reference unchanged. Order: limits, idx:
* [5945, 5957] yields 5949.67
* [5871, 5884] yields 5881.56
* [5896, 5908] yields 5896.48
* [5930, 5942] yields 5930.52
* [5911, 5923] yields 5914.15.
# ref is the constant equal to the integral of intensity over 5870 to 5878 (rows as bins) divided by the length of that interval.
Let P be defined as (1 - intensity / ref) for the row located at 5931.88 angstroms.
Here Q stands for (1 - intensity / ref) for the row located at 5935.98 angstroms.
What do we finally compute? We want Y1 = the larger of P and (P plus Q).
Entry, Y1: 0.044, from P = 0.023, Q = 0.02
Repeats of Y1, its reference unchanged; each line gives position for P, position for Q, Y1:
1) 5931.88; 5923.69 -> 0.023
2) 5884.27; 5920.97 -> 0.097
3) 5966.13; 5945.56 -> 0.038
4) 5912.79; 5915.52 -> 0.031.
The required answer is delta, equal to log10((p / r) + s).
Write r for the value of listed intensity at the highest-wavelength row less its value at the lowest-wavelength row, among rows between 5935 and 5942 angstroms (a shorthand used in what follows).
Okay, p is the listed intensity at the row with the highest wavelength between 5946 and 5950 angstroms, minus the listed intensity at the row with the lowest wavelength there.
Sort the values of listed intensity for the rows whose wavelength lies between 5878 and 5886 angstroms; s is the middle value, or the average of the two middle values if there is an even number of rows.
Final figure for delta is 2.36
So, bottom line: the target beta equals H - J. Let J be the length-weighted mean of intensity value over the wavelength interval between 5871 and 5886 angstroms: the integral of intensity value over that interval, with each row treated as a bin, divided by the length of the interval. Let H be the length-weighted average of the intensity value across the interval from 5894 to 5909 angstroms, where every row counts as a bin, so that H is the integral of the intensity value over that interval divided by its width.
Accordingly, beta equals -12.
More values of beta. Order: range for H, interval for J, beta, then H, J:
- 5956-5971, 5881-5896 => 39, 249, 209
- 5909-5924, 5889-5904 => 31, 242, 212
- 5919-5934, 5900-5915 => 8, 247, 239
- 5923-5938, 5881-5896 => 39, 249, 209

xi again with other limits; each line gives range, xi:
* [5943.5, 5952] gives 245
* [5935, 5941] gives 252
